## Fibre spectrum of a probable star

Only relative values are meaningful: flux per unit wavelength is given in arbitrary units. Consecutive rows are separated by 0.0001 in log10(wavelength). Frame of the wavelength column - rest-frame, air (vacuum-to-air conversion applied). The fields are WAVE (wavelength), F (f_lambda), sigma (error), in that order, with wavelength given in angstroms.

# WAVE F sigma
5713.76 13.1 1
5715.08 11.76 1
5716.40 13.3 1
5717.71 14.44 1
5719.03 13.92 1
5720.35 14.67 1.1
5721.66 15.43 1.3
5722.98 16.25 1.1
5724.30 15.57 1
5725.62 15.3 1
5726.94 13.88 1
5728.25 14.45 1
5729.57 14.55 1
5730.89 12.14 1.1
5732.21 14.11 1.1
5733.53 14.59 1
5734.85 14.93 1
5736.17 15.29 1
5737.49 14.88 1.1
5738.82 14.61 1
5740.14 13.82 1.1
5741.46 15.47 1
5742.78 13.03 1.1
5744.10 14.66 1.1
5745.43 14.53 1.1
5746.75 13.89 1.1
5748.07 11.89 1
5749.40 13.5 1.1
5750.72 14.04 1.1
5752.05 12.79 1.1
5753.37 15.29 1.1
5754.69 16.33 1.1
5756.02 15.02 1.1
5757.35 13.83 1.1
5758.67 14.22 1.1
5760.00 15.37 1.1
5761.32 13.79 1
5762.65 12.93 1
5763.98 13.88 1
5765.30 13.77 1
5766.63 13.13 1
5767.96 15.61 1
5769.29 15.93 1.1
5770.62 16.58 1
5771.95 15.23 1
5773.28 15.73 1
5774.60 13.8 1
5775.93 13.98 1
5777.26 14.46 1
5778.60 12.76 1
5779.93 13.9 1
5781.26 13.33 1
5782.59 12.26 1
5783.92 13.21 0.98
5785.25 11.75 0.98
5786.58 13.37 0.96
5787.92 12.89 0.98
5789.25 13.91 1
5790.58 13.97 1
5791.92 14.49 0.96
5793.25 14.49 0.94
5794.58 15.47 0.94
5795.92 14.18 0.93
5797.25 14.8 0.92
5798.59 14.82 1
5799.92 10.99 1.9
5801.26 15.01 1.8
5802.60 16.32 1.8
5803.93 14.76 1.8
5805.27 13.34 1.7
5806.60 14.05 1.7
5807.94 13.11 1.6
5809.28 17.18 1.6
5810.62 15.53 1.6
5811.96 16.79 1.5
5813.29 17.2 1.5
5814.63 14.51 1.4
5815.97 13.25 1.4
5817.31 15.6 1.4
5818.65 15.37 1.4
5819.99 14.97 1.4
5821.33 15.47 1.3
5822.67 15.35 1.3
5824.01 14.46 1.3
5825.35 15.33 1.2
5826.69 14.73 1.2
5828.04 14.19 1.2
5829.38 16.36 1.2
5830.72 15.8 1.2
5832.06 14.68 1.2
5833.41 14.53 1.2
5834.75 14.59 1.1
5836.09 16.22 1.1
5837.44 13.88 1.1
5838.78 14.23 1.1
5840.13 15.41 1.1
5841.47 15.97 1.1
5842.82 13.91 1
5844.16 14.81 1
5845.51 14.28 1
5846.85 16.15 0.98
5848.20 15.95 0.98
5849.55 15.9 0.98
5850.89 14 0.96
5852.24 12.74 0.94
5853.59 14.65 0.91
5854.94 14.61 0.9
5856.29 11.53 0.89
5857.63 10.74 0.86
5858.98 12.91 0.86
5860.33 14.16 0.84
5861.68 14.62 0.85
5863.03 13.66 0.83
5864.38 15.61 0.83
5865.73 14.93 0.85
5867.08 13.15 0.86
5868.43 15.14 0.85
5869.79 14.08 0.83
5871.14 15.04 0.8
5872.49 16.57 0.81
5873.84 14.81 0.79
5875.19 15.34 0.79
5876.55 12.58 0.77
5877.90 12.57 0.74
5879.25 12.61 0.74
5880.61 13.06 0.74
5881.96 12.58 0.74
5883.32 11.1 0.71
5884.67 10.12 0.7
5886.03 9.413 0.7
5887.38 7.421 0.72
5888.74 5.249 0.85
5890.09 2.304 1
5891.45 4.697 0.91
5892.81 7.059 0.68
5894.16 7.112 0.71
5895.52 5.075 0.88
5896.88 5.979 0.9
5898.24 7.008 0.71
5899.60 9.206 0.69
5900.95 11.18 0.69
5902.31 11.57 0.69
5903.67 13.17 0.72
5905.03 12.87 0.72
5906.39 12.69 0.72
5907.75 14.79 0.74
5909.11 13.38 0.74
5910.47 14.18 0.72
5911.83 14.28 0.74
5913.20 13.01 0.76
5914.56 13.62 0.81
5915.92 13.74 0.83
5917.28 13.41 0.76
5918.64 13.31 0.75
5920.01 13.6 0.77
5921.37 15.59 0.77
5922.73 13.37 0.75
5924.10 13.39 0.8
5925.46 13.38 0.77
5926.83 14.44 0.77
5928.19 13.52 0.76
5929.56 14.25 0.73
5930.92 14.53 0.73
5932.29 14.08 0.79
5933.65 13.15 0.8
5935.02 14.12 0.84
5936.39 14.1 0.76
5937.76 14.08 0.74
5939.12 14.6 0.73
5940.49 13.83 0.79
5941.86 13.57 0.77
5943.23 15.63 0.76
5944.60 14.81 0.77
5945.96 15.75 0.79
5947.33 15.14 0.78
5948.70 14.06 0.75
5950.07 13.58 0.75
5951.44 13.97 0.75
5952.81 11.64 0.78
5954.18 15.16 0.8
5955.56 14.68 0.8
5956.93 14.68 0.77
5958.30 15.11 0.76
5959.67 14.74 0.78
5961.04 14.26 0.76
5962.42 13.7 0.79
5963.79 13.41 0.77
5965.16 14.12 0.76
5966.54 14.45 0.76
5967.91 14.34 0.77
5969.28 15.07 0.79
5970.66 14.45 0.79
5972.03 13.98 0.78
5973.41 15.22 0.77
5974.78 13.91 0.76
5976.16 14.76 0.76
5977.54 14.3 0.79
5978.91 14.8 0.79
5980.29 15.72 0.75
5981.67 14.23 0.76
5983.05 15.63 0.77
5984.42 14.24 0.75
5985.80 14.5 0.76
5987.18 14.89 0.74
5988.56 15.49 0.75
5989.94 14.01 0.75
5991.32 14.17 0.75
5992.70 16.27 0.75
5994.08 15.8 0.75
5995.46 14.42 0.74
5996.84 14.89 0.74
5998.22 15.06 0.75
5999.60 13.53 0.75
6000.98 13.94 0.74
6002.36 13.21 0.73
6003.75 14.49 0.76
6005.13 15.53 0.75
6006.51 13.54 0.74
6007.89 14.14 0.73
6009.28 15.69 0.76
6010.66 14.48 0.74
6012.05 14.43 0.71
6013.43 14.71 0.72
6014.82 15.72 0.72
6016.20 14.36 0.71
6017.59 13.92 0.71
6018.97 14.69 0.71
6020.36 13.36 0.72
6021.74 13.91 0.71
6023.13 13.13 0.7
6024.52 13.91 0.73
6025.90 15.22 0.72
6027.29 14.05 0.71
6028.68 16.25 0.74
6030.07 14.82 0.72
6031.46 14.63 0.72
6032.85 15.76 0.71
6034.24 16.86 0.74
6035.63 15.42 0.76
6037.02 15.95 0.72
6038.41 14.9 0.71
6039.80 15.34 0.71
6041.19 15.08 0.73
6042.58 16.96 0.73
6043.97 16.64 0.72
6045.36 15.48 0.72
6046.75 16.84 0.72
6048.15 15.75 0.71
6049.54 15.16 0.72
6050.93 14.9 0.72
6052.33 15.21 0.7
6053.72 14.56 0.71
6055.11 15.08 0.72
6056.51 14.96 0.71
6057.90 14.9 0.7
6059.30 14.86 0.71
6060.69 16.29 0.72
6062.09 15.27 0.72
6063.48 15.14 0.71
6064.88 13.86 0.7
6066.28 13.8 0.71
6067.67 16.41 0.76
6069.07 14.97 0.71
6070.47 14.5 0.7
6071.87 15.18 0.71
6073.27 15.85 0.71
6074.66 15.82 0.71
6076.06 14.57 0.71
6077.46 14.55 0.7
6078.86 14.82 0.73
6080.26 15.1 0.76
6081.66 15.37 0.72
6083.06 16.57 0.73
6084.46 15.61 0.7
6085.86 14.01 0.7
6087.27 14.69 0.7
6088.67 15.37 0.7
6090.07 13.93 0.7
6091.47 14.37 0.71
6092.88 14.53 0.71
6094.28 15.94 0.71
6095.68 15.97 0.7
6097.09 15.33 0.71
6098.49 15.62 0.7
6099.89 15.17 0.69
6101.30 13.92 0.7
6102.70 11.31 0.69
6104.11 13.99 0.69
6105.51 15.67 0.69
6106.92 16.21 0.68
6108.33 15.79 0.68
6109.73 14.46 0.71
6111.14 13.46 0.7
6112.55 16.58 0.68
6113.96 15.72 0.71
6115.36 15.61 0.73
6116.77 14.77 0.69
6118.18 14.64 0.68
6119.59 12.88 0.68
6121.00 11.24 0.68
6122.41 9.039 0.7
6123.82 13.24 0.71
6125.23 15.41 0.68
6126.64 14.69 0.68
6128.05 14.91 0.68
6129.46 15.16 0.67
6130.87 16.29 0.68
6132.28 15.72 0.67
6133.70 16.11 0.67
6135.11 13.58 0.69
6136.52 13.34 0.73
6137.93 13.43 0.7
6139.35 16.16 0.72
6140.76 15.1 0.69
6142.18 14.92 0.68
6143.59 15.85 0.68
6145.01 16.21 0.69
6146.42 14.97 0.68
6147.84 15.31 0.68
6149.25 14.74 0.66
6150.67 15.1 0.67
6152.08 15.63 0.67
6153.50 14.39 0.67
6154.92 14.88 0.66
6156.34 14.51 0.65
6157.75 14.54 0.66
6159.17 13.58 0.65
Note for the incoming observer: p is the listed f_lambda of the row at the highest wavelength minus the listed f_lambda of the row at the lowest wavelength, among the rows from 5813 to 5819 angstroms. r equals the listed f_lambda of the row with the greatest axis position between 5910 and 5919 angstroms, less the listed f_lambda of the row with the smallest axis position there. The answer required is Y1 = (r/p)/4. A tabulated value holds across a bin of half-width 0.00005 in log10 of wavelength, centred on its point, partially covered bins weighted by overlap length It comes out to 0.12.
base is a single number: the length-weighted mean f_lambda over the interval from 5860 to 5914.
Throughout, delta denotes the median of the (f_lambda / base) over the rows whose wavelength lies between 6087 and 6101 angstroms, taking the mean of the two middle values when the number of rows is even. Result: 1.32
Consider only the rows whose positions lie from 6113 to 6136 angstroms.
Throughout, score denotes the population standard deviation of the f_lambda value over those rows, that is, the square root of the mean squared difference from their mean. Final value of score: 1.88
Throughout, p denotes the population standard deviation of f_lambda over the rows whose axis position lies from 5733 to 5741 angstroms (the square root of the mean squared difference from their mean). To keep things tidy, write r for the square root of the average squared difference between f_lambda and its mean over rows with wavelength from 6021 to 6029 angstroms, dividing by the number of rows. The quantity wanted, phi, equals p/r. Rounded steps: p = 0.45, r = 1.03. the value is 0.4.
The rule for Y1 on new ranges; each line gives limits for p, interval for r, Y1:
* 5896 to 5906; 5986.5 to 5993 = 0.05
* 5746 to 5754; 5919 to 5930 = 0.12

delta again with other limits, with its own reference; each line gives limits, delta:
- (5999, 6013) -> 1.23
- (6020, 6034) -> 1.24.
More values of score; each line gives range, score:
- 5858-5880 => 1.18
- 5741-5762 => 1.10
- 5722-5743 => 0.98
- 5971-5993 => 0.70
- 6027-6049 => 0.84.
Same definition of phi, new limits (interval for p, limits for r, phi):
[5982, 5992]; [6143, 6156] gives 1.1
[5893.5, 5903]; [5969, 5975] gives 4.3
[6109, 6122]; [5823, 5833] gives 2.1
